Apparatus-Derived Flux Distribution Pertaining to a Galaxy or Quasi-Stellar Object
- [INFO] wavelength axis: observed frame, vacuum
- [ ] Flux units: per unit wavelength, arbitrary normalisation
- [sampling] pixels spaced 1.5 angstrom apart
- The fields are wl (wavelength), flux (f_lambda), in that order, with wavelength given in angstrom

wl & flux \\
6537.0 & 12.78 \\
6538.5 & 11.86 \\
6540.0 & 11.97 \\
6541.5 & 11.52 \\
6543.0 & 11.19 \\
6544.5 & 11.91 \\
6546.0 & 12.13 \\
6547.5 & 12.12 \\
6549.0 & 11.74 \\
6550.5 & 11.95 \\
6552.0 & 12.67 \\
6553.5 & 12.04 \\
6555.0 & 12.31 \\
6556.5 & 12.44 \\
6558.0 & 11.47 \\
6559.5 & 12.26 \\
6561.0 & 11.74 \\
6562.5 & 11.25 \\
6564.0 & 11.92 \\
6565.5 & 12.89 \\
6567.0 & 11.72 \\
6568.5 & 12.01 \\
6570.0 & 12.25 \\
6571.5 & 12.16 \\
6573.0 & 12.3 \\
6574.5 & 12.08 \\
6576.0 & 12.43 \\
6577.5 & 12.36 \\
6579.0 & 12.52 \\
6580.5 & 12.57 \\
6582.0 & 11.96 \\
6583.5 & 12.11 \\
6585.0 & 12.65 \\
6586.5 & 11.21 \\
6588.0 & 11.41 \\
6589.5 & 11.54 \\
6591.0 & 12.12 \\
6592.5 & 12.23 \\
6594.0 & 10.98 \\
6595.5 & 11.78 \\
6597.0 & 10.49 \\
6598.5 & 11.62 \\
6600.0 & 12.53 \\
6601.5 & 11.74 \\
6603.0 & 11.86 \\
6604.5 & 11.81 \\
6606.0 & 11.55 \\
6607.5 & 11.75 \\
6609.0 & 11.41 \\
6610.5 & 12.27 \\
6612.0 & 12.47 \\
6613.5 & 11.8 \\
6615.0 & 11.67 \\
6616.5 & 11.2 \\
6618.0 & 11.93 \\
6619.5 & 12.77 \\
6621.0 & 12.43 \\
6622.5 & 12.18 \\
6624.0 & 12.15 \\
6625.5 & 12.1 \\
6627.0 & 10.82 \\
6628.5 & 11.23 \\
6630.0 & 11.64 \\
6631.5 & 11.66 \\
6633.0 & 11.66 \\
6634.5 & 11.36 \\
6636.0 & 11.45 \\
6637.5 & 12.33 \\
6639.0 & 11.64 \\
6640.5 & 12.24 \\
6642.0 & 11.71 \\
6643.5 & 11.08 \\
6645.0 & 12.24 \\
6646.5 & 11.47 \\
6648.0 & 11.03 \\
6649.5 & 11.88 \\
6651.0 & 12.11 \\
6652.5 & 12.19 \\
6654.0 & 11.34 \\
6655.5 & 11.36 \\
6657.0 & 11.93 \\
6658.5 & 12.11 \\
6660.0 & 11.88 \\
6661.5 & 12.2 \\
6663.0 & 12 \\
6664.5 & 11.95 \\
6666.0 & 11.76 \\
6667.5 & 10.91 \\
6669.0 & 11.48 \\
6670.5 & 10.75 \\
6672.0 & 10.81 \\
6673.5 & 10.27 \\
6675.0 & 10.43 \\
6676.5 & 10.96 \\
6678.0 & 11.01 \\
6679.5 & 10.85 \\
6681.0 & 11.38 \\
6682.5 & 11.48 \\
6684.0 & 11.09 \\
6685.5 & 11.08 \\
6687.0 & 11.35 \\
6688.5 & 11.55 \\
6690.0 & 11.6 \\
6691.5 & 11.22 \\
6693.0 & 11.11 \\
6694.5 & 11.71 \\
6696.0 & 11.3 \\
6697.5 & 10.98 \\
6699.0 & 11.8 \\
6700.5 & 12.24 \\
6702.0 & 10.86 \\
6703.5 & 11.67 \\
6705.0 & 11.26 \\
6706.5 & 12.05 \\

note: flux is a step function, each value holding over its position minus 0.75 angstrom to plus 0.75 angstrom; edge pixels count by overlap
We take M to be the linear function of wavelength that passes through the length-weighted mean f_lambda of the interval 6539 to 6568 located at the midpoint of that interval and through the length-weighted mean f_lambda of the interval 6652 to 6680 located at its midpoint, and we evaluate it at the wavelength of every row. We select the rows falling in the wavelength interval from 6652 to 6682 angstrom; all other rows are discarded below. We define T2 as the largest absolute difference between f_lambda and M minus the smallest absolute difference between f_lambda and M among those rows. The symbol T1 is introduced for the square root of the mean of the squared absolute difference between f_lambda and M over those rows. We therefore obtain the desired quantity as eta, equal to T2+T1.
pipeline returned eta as 1.56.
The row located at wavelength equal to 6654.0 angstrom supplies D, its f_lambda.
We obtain 11.34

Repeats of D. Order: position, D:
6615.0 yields 11.67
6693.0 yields 11.11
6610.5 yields 12.27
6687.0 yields 11.35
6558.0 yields 11.47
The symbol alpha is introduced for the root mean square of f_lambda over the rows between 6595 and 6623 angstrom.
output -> 11.9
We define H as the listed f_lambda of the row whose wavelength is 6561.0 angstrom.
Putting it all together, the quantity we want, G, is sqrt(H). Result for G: 3.43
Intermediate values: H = 11.74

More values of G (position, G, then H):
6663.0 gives 3.46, 12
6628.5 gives 3.35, 11.23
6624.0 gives 3.49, 12.15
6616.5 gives 3.35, 11.2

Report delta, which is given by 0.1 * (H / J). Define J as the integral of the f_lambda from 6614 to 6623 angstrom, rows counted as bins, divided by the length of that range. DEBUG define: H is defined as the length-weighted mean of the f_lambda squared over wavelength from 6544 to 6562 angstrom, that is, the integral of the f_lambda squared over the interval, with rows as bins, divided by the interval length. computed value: 1.21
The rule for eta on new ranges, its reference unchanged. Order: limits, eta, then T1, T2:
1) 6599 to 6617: 1.20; 0.41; 0.78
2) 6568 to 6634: 1.73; 0.52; 1.21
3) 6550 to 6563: 1.11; 0.43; 0.68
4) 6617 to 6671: 1.68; 0.53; 1.15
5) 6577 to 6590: 1.25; 0.55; 0.71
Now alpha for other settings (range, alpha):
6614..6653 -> 11.8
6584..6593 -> 11.9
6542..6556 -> 12.0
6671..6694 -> 11.1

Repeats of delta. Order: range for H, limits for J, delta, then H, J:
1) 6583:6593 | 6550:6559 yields 1.16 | 141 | 12.2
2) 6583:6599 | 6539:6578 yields 1.13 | 136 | 12.0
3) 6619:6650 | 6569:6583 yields 1.13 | 138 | 12.3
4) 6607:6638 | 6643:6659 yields 1.20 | 140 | 11.7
